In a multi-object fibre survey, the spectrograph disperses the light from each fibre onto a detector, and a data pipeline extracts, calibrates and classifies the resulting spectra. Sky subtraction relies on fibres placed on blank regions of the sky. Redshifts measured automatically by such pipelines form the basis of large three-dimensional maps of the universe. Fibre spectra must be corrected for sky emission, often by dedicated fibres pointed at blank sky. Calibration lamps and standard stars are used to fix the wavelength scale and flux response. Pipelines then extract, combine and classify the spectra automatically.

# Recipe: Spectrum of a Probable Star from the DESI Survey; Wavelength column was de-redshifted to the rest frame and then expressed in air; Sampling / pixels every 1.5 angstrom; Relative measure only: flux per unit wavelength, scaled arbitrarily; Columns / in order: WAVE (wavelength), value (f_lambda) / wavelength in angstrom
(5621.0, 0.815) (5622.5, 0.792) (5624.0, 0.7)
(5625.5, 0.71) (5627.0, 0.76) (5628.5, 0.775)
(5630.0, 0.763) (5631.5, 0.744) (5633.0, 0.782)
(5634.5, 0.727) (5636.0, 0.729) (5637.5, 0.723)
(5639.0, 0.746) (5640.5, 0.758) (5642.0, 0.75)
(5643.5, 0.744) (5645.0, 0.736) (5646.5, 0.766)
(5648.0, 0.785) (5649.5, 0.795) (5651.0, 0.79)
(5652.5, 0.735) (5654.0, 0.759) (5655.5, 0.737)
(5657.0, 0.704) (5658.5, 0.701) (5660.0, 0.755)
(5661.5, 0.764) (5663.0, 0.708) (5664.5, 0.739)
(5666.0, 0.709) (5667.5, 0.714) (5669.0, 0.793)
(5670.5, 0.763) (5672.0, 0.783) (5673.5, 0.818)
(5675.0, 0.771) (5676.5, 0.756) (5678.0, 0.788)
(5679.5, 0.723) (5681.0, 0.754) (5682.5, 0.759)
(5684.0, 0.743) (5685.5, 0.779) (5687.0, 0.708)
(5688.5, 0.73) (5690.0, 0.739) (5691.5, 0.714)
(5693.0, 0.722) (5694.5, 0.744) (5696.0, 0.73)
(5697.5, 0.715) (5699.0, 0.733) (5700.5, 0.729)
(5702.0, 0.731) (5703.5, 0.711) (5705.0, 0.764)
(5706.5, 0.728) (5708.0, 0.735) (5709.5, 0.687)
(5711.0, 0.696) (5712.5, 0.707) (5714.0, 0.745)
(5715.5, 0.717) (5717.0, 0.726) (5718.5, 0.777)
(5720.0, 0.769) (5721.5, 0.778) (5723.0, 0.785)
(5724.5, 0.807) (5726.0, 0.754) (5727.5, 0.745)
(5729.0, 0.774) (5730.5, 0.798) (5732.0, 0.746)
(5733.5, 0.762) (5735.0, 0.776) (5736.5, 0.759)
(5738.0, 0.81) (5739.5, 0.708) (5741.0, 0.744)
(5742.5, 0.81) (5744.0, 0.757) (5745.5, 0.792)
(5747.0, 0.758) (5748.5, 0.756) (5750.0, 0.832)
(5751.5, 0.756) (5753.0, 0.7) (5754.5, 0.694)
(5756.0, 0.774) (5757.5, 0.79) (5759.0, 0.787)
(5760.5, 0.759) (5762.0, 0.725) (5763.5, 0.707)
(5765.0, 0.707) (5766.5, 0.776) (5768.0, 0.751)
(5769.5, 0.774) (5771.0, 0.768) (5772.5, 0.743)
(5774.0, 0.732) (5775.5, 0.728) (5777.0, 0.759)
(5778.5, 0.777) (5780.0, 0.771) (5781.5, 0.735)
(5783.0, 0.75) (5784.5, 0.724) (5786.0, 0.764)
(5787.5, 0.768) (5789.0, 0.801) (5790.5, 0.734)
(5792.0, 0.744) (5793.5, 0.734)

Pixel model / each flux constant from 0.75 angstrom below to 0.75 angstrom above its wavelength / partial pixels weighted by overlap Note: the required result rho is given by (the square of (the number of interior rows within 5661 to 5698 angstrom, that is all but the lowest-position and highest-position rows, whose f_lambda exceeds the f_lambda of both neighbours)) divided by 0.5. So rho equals 128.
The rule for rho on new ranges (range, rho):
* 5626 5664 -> 98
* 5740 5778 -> 72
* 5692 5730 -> 128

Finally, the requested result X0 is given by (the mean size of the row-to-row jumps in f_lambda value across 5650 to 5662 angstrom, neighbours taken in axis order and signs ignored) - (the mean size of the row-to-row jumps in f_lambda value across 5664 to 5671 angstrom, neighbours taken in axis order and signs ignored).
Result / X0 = -0.007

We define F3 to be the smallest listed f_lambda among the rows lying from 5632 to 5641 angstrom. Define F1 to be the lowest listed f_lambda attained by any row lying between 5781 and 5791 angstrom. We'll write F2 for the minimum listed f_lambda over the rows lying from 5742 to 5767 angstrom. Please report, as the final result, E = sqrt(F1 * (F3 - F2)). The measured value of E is 0.145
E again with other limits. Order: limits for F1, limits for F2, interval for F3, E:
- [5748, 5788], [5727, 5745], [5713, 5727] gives 0.079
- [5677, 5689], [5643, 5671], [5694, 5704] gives 0.084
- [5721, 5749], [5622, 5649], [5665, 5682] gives 0.080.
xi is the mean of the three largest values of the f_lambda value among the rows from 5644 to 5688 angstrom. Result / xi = 0.802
